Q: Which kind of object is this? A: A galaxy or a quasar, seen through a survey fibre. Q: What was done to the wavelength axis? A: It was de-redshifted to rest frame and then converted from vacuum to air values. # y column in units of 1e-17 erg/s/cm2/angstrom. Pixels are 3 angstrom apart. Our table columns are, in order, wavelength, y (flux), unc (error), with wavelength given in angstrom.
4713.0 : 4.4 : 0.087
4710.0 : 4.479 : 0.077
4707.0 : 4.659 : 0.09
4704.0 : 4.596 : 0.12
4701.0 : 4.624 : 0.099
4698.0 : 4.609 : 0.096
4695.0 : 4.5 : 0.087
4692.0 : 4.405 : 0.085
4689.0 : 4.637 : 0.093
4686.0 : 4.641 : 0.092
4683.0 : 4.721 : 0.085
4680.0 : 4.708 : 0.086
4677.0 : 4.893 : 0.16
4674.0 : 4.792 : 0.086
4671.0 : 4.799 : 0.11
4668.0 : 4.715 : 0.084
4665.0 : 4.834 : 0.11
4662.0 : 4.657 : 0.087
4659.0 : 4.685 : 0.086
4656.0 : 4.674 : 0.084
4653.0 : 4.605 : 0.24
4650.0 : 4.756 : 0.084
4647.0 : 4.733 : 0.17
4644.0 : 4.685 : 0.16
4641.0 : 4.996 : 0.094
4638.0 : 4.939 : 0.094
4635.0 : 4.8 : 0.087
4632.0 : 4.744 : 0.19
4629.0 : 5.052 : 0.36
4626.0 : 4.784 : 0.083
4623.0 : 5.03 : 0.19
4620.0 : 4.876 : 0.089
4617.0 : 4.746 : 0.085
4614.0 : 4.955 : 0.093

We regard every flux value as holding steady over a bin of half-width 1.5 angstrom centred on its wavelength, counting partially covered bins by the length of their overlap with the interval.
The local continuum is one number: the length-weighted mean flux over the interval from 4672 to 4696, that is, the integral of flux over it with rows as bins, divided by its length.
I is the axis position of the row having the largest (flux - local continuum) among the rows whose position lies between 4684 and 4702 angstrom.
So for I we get 4686.0 angstrom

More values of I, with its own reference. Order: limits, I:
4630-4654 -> 4641.0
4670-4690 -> 4677.0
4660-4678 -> 4677.0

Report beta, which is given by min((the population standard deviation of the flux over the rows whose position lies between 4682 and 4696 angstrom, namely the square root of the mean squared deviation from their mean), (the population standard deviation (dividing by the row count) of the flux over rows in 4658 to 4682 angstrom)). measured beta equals 0.076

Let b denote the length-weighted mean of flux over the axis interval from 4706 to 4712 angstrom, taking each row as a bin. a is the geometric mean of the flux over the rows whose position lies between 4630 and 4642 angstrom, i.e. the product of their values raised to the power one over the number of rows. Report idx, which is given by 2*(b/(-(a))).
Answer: -1.87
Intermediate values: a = 4.87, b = 4.55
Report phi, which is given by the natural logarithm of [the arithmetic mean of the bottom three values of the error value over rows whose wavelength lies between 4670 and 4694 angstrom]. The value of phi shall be -2.46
